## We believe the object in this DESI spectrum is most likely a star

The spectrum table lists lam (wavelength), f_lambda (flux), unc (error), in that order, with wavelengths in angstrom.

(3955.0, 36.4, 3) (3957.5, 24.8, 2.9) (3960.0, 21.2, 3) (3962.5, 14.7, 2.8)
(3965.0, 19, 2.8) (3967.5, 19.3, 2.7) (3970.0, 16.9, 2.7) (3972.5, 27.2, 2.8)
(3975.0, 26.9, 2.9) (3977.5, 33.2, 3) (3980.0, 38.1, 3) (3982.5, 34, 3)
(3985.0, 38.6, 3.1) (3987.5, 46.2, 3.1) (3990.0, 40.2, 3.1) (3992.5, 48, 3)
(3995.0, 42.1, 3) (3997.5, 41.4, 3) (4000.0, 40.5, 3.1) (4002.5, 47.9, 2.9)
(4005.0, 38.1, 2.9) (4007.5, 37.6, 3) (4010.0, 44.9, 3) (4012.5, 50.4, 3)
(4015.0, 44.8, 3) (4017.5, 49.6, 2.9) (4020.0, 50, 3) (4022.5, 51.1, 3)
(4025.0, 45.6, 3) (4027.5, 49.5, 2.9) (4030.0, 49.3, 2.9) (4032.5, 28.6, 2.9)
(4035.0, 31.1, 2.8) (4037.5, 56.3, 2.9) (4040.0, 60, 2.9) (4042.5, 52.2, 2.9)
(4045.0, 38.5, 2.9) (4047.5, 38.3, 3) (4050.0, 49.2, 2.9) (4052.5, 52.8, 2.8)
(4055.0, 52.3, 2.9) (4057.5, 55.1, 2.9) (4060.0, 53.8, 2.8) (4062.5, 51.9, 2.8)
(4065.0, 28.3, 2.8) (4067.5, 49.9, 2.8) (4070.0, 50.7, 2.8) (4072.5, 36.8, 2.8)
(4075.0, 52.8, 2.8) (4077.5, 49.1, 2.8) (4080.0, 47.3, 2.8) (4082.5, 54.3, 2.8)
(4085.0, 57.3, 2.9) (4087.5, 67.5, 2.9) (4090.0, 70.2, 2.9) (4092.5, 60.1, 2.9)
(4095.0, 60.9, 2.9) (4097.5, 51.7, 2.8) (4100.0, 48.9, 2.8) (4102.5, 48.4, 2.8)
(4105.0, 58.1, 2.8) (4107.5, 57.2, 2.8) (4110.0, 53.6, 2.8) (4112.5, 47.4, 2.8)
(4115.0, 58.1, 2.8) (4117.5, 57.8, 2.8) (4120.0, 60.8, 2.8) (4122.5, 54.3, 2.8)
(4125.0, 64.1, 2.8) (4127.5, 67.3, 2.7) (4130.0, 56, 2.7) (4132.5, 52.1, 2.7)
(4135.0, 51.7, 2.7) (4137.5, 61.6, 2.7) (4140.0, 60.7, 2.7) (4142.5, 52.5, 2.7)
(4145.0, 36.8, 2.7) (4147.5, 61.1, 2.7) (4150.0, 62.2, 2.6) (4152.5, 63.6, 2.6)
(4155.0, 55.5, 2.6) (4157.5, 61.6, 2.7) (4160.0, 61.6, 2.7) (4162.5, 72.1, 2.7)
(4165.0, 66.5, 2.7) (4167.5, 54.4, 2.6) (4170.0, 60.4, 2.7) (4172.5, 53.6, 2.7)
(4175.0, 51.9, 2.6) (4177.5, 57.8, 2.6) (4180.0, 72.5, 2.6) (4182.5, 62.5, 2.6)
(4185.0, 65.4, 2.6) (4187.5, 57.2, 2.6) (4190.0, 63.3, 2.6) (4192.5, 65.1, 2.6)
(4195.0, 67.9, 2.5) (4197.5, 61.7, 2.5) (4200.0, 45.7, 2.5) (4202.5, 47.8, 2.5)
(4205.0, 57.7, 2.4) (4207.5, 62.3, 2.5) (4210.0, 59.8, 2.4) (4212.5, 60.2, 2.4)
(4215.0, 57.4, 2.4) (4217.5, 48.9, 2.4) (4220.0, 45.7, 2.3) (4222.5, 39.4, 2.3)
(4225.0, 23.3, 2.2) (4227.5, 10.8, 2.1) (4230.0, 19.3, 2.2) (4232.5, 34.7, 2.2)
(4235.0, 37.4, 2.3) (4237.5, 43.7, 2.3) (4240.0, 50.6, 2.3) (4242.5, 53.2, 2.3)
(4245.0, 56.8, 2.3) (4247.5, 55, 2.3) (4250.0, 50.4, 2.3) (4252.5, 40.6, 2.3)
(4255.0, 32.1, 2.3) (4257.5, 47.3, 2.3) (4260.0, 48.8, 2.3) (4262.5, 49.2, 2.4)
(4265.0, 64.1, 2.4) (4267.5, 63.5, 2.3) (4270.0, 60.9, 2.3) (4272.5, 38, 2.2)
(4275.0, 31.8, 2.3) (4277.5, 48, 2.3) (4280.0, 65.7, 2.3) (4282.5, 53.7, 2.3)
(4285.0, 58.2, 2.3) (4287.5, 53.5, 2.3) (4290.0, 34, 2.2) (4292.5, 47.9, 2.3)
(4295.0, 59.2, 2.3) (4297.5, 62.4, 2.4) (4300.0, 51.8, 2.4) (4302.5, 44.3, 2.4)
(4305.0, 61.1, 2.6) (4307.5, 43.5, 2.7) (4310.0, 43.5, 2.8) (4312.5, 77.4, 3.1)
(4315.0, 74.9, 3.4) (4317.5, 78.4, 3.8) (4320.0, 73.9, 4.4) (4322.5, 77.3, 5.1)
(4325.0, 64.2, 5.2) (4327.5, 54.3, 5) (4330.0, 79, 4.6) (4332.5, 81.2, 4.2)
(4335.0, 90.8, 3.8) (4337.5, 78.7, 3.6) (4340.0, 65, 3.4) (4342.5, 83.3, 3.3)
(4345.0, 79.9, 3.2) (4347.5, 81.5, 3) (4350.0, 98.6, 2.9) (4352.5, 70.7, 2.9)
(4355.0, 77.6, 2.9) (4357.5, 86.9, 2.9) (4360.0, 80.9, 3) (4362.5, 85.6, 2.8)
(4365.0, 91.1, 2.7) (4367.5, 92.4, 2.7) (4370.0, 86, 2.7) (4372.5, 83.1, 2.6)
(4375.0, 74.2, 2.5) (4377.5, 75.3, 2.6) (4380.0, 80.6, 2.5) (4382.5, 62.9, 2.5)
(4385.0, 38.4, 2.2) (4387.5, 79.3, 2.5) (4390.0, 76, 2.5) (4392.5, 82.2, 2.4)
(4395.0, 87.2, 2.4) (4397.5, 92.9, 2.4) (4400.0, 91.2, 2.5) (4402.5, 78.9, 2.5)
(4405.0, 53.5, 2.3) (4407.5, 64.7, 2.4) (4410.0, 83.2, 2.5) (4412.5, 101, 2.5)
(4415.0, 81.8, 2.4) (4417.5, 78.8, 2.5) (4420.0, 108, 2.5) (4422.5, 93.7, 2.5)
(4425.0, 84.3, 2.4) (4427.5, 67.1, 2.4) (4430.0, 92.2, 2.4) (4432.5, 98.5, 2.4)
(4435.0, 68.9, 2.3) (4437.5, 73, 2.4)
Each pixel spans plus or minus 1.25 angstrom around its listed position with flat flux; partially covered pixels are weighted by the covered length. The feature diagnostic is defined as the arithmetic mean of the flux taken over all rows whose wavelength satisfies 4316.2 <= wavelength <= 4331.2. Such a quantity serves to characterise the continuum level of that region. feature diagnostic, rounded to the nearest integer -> 71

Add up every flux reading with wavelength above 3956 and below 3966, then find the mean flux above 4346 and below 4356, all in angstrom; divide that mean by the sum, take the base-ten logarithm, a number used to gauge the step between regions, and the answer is 0.0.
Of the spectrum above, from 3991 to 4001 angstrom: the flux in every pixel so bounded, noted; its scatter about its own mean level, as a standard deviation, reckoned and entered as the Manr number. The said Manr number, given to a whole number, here 3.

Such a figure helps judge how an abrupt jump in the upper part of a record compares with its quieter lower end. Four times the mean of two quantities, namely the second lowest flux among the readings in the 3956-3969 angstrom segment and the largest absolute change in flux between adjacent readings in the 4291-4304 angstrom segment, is 61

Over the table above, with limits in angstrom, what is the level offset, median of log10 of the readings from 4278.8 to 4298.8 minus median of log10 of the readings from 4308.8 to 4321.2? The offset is -0.13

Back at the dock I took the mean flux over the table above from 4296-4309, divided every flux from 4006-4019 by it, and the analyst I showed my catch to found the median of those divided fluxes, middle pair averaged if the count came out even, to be 0.85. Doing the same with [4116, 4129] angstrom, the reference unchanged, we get 1.16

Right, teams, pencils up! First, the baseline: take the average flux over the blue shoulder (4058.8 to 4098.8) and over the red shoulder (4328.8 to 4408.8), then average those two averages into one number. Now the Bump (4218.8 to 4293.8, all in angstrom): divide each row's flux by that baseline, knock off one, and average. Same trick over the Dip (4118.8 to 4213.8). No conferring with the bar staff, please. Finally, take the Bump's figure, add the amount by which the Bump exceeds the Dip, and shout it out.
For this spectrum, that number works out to -0.52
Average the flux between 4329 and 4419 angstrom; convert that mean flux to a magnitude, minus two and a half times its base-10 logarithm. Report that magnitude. -4.8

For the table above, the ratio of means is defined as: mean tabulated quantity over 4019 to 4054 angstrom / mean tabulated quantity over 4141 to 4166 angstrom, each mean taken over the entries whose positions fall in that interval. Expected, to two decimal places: 0.79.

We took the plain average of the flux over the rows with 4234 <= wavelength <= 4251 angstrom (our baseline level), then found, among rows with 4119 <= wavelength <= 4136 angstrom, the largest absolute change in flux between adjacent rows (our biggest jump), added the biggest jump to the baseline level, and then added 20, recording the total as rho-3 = 81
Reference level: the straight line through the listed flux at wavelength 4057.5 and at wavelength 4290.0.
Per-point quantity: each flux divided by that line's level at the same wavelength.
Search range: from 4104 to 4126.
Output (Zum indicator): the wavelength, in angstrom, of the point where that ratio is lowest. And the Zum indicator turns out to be 4112.5 angstrom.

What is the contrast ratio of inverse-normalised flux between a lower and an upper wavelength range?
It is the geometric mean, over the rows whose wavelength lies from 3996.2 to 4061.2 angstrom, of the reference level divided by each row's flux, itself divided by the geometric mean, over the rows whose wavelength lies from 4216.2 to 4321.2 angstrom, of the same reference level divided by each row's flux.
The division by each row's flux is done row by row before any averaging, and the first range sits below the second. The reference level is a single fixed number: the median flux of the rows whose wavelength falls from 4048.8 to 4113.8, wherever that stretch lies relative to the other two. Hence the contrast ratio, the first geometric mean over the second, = 1.02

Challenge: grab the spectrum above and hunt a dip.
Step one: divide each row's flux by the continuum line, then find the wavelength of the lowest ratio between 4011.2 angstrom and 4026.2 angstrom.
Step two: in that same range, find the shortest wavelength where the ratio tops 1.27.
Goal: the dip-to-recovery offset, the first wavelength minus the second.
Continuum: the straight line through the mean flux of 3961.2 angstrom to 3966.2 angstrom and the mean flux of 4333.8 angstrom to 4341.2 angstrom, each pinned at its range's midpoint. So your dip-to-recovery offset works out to 12.5 angstrom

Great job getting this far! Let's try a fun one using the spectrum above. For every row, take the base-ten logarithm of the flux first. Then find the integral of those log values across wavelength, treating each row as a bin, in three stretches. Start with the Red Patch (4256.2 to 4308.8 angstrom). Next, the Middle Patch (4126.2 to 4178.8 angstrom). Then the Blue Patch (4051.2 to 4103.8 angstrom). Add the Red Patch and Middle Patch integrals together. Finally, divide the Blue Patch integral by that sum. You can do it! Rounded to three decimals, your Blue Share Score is 0.494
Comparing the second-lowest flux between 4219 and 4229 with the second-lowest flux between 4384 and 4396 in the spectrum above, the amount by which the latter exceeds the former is 53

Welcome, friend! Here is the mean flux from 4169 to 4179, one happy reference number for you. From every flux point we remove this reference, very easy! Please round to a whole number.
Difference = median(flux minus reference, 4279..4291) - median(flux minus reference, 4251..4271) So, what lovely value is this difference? 5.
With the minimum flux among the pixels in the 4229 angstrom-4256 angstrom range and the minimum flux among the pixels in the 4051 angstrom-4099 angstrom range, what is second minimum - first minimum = 9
